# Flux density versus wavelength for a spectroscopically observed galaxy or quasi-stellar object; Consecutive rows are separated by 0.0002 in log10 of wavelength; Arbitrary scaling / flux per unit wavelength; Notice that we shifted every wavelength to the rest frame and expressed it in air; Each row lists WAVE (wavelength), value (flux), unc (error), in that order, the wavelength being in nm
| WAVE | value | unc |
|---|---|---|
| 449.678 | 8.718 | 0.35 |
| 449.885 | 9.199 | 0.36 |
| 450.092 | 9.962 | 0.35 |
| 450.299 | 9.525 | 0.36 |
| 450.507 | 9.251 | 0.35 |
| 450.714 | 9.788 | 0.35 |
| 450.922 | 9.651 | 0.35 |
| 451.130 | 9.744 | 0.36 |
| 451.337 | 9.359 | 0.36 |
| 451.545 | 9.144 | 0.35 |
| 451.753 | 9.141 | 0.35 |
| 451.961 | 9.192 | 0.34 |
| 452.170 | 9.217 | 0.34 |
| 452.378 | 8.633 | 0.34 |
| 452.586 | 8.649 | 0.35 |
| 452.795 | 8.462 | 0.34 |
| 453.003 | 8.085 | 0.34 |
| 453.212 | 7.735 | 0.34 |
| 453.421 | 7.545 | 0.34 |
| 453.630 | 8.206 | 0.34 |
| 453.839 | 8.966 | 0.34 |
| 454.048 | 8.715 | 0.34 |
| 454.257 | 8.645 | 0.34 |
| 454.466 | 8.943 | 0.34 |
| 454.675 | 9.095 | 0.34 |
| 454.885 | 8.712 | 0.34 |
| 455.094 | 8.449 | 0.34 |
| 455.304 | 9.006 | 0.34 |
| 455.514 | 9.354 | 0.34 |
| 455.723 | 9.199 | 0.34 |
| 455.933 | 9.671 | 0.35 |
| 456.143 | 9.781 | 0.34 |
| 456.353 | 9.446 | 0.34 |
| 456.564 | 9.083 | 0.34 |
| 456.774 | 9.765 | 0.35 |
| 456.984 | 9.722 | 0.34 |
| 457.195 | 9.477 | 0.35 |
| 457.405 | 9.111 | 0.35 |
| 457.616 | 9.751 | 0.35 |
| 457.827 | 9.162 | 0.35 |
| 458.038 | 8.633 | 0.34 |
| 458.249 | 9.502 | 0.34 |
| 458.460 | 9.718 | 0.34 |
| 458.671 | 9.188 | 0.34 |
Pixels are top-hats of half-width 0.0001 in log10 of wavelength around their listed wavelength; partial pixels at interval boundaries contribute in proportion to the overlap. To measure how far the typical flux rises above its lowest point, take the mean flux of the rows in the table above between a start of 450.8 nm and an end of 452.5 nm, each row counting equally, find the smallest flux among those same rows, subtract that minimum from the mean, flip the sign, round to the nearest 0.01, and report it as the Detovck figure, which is -0.63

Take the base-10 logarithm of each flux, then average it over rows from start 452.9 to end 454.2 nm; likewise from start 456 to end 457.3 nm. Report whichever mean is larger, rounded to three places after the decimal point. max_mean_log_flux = 0.980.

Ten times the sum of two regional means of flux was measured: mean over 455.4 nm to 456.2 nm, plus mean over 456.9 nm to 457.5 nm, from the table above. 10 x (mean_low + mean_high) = 189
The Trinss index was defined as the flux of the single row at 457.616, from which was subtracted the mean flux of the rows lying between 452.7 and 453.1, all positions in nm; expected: 1.5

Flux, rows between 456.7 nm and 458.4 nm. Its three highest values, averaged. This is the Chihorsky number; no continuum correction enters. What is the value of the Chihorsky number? 9.75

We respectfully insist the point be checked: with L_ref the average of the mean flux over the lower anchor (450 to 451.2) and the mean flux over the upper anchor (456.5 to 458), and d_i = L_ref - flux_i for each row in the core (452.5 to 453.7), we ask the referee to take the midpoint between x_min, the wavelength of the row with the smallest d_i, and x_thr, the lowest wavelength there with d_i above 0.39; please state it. 452.59 nm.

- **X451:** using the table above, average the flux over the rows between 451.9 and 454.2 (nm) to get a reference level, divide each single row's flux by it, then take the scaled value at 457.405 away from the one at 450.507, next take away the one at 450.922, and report -1.12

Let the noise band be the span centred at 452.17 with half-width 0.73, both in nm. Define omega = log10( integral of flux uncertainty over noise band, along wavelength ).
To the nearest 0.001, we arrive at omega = -0.299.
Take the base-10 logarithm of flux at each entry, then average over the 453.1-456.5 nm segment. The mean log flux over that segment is 0.945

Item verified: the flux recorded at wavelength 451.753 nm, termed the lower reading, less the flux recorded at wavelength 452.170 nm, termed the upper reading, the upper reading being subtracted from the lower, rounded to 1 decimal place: -0.1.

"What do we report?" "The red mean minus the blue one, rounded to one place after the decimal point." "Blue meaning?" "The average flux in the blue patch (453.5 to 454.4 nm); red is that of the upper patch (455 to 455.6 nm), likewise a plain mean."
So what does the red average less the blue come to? 0.3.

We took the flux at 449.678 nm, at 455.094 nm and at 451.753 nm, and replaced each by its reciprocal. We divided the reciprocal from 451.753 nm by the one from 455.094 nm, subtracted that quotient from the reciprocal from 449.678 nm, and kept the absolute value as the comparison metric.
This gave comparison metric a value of 0.81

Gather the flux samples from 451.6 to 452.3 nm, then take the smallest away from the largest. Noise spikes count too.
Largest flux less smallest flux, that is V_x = 0.08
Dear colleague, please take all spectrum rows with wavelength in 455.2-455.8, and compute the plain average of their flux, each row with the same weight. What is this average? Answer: 9.2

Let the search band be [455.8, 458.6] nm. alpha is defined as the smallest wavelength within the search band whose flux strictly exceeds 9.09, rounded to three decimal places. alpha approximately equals 455.933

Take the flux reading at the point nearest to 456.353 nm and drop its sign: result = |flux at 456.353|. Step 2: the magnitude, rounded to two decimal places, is 9.45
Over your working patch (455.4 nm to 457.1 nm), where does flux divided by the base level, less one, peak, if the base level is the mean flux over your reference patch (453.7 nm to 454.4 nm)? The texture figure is 456.143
